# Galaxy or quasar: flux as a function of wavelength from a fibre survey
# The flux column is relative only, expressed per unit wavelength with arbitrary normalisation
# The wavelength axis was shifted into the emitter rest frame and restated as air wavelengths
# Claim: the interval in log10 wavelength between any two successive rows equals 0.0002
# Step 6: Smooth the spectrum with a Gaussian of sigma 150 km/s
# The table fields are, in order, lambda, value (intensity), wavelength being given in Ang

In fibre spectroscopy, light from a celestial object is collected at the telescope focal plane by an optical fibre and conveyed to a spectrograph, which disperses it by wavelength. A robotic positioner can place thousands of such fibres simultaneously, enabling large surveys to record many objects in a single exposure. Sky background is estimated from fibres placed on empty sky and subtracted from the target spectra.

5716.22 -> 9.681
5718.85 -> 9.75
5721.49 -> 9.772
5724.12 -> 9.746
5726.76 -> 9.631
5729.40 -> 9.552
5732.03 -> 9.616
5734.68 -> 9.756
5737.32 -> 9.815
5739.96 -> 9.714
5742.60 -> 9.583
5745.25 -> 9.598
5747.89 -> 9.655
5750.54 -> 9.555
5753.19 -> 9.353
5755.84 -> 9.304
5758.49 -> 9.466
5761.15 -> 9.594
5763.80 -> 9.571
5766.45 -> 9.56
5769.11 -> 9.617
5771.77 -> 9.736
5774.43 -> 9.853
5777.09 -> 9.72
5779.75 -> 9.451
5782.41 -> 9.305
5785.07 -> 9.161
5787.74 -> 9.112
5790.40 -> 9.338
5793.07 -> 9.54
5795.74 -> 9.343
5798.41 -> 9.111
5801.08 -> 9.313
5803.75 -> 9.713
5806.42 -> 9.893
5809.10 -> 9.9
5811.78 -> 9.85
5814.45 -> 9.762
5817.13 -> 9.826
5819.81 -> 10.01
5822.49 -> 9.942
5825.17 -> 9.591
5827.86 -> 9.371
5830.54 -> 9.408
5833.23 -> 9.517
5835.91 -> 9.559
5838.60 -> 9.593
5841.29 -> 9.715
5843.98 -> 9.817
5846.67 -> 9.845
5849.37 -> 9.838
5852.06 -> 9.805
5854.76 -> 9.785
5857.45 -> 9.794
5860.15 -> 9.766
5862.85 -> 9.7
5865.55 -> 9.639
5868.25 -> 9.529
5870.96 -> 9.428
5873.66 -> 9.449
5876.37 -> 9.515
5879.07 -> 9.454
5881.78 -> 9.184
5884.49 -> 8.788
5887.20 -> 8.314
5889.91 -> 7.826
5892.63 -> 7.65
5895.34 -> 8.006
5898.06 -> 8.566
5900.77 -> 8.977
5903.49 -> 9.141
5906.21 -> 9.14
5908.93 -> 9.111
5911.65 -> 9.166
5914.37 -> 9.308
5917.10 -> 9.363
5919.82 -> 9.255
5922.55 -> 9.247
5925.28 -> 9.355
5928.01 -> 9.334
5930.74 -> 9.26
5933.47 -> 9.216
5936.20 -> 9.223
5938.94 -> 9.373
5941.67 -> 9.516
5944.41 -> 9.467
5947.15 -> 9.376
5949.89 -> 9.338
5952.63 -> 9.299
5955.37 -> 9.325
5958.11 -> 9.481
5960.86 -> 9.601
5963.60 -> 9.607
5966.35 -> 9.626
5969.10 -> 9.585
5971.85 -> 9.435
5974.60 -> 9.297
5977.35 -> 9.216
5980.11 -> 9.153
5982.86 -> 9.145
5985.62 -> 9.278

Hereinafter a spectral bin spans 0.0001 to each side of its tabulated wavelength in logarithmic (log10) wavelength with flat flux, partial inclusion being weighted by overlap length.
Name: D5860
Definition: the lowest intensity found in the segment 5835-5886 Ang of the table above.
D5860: 8.788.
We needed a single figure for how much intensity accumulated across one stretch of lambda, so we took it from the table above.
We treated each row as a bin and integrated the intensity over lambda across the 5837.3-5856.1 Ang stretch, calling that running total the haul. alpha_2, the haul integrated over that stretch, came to 184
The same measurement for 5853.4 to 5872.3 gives 183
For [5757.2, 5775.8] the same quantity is 179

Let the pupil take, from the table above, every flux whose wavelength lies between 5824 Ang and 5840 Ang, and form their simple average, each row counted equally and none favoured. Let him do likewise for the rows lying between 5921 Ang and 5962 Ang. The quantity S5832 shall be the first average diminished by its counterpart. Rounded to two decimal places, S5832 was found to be 0.15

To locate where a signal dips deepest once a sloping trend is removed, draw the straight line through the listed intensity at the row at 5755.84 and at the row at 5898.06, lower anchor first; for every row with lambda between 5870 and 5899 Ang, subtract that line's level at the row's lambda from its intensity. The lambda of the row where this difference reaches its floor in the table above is 5892.63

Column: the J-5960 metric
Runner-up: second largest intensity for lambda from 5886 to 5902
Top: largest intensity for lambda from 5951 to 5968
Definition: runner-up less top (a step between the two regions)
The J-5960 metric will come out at -1.06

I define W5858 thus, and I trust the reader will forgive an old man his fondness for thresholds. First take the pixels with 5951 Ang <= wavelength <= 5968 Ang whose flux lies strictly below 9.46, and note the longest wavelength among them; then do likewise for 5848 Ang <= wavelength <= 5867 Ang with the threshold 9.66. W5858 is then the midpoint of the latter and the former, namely 5910.5 Ang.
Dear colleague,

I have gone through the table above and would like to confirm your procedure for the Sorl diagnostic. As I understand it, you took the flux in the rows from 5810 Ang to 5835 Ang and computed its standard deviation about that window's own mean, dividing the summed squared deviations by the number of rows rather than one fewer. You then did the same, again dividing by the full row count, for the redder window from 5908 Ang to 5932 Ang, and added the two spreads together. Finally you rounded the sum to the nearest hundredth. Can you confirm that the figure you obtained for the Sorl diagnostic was 0.30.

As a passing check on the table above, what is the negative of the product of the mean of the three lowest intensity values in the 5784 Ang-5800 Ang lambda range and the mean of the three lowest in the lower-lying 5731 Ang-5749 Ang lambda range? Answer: -88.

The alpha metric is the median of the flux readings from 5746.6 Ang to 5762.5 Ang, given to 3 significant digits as 9.51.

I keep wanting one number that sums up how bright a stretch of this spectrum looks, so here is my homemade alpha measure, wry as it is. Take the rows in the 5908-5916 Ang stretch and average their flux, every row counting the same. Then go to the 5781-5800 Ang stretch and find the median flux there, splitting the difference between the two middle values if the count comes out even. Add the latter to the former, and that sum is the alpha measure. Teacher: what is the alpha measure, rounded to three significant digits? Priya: 18.5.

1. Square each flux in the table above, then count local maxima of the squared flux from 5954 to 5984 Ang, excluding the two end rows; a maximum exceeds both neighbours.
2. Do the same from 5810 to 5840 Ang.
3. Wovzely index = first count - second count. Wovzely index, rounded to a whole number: 0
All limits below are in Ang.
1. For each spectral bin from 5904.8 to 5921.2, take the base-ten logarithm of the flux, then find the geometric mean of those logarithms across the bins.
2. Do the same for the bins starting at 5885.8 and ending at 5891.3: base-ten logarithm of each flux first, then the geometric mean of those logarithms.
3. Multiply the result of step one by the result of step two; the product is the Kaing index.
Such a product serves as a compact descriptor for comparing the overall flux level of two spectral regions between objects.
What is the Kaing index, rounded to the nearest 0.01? 0.87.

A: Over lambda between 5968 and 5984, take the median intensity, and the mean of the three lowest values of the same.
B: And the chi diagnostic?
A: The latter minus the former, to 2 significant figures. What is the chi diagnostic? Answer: -0.085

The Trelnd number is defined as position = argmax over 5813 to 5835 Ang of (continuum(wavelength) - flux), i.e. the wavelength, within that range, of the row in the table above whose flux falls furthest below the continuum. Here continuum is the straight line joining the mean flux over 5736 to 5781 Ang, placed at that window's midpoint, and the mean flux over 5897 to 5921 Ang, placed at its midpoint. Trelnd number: 5827.86 Ang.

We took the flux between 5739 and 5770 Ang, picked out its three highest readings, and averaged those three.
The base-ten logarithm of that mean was 0.985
